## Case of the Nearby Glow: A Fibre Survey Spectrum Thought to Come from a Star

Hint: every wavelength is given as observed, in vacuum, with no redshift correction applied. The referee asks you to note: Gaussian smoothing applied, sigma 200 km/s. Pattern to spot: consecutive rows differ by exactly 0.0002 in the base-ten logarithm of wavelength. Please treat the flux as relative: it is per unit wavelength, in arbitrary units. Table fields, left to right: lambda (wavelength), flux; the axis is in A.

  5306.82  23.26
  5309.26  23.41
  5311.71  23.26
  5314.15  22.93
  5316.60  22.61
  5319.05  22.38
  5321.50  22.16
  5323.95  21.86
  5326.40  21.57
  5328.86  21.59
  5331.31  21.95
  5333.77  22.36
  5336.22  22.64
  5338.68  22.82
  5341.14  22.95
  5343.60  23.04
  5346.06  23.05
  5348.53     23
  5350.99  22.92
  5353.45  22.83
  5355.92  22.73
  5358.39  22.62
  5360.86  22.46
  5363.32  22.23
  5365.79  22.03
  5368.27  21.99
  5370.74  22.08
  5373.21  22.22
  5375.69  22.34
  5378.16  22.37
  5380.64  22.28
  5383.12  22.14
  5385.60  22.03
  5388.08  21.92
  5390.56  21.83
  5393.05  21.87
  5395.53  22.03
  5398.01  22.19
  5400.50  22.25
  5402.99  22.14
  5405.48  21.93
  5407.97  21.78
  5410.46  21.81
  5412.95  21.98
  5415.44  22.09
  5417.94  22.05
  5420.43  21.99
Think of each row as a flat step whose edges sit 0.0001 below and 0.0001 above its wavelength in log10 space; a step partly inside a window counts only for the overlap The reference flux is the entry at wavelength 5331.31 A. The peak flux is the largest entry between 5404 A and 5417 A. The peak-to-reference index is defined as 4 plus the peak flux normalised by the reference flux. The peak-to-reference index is 5.006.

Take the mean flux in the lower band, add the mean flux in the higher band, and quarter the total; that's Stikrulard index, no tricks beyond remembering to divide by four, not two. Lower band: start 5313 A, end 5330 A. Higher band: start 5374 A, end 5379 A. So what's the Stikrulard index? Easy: 11.1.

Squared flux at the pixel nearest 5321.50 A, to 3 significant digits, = 491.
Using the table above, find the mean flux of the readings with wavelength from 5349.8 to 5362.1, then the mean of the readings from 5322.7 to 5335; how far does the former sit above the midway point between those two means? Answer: 0.42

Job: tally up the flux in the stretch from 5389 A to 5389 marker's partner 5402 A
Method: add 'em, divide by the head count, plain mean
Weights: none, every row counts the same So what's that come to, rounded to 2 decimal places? 22.03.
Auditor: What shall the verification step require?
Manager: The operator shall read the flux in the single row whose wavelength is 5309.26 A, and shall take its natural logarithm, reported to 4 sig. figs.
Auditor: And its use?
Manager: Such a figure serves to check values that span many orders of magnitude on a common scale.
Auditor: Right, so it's 3.153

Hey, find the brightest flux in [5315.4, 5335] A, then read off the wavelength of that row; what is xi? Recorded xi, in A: 5316.60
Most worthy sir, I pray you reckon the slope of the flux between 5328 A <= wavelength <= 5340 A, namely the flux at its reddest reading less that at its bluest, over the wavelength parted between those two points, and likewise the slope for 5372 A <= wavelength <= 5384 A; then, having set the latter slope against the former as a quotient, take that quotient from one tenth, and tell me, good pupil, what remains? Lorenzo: 0.16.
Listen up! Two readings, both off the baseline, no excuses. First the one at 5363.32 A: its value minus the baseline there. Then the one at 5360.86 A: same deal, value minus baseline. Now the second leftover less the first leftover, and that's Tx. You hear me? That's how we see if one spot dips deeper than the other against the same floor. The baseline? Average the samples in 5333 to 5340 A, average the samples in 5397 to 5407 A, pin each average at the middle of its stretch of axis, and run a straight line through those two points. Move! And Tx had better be 0.21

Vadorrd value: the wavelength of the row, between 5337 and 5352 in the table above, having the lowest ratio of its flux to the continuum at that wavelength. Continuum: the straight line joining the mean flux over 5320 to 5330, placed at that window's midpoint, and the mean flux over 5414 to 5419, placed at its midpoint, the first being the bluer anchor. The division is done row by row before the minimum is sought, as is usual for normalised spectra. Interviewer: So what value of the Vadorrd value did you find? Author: 5338.68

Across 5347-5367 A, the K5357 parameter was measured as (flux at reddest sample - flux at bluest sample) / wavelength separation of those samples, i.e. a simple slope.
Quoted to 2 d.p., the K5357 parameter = -0.06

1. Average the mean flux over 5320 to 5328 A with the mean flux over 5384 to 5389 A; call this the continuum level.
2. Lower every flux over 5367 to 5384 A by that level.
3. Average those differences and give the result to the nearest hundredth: 0.28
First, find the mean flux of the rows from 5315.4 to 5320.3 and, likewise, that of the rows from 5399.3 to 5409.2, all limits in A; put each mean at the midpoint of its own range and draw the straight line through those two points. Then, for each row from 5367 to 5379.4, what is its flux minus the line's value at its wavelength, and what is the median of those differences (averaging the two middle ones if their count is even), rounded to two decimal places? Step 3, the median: 0.03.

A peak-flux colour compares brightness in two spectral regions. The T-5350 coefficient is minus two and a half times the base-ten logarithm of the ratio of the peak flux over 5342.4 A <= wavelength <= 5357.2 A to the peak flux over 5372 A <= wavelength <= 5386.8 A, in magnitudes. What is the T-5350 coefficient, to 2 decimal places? -0.03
